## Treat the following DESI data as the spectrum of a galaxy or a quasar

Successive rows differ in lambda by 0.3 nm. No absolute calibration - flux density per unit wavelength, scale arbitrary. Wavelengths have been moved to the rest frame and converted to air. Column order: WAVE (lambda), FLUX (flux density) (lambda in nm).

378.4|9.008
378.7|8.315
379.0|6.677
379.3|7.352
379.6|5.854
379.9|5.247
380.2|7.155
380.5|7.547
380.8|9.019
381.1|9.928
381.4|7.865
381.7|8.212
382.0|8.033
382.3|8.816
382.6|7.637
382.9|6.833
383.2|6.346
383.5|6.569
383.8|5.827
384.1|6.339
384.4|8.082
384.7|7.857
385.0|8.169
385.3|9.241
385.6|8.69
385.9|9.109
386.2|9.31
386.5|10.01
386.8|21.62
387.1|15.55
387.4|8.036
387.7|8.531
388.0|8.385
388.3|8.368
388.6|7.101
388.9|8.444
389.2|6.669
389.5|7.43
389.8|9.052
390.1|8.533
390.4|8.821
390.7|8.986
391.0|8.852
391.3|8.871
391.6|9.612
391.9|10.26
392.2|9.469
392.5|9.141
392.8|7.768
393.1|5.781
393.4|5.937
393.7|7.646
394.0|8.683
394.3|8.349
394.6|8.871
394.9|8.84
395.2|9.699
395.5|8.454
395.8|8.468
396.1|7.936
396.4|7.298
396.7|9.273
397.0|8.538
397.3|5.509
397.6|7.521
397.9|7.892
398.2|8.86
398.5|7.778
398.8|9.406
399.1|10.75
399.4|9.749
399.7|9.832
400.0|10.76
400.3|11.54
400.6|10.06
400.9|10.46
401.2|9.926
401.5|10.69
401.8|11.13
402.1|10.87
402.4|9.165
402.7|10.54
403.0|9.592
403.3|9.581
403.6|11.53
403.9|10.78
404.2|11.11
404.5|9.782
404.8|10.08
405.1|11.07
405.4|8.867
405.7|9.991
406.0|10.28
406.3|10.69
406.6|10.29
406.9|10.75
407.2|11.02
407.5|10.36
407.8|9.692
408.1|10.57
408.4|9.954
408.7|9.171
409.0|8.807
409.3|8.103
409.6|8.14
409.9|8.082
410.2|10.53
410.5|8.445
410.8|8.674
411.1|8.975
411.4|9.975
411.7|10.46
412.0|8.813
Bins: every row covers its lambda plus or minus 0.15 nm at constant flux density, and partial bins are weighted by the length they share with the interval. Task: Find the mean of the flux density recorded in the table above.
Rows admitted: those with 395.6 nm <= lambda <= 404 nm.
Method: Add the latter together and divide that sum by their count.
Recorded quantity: 9.5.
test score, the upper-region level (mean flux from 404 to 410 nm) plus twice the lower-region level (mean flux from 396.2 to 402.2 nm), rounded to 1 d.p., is 28.6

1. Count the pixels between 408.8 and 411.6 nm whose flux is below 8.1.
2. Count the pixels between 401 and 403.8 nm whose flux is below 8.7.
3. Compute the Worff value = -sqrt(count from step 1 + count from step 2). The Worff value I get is -1.0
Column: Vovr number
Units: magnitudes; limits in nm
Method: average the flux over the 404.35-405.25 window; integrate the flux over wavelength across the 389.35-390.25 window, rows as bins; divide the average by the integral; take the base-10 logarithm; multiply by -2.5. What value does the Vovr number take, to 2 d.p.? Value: -0.34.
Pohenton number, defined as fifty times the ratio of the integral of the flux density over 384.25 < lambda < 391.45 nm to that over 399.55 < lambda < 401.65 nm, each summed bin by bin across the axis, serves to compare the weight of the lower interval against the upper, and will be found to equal 153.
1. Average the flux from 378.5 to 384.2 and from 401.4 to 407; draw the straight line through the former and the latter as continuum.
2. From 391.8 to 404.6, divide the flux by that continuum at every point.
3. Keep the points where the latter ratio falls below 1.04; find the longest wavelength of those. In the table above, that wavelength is 404.5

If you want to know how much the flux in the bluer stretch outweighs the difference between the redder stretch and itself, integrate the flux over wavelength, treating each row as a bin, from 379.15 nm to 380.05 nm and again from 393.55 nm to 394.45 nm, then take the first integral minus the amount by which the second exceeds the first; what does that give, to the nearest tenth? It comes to 3.7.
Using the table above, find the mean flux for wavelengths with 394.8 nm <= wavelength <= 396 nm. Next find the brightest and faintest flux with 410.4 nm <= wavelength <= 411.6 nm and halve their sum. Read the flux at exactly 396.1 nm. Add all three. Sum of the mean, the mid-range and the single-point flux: 26.0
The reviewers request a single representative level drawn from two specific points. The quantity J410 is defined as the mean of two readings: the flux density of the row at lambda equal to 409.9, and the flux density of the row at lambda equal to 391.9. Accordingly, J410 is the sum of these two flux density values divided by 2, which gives 9.2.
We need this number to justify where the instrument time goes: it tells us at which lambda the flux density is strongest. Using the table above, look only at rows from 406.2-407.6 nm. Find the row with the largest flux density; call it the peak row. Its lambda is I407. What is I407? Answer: 407.2 nm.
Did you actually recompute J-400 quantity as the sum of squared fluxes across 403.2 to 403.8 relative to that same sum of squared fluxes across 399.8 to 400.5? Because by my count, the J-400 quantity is 0.9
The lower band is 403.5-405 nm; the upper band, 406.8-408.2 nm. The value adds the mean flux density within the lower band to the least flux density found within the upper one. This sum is 20.3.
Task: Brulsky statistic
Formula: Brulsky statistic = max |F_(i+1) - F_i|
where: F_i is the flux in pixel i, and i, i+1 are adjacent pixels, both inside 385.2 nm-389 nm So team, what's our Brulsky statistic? 11.6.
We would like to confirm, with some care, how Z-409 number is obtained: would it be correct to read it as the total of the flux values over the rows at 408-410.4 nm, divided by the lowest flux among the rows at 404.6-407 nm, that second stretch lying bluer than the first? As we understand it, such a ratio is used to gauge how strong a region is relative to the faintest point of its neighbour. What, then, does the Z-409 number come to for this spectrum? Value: 8.3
